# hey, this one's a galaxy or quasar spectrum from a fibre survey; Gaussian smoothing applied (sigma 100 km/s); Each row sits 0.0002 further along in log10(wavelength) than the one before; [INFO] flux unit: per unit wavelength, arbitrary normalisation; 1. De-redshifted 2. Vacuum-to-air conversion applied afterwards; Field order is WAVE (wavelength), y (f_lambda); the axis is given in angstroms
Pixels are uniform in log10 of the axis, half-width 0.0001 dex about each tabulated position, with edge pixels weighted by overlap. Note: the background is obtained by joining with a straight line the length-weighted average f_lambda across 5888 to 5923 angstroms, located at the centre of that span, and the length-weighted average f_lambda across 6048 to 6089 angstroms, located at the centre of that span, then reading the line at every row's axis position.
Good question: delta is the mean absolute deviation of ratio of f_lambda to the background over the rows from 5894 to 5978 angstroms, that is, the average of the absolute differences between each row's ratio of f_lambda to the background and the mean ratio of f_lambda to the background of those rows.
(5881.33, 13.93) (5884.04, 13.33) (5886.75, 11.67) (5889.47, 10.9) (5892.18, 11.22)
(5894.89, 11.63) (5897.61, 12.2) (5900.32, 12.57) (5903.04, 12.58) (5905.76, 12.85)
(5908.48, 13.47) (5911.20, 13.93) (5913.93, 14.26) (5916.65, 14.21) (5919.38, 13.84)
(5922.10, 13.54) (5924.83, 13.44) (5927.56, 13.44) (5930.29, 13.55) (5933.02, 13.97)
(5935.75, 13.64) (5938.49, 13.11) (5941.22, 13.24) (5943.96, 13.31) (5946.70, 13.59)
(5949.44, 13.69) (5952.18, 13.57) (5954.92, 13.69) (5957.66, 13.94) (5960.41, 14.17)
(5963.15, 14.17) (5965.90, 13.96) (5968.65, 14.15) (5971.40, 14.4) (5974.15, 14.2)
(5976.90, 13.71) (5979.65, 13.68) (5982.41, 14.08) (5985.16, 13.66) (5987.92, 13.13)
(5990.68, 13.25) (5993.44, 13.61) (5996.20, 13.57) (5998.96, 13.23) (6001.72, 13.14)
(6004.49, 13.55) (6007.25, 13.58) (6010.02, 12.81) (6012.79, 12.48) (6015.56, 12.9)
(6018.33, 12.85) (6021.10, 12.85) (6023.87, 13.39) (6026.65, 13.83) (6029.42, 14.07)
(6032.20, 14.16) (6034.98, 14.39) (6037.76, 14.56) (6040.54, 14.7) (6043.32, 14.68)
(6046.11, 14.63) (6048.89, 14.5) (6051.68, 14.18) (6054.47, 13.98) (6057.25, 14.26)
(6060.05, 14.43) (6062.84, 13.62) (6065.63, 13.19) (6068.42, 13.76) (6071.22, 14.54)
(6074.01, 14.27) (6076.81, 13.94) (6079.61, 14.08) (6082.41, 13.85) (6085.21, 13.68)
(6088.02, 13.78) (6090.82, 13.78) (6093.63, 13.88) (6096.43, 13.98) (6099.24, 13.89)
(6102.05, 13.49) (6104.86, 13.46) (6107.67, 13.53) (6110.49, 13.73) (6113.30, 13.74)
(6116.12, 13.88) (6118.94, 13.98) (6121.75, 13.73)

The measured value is 0.030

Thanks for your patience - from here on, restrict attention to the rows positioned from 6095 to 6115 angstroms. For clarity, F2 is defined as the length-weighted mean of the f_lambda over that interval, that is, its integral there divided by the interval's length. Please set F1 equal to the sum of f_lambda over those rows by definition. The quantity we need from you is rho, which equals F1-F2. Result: 82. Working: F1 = 96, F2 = 13.7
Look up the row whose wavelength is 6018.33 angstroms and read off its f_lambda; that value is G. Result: 12.85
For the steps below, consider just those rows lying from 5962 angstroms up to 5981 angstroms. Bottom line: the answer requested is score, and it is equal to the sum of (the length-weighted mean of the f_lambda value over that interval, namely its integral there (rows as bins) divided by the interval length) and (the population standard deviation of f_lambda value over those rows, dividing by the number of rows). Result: 14.3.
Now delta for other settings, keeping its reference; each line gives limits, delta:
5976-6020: 0.030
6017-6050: 0.036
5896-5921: 0.050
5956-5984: 0.014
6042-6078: 0.027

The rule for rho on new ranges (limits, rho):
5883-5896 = 47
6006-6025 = 78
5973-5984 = 42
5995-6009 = 54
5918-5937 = 82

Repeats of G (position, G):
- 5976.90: 13.71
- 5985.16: 13.66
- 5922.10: 13.54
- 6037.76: 14.56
